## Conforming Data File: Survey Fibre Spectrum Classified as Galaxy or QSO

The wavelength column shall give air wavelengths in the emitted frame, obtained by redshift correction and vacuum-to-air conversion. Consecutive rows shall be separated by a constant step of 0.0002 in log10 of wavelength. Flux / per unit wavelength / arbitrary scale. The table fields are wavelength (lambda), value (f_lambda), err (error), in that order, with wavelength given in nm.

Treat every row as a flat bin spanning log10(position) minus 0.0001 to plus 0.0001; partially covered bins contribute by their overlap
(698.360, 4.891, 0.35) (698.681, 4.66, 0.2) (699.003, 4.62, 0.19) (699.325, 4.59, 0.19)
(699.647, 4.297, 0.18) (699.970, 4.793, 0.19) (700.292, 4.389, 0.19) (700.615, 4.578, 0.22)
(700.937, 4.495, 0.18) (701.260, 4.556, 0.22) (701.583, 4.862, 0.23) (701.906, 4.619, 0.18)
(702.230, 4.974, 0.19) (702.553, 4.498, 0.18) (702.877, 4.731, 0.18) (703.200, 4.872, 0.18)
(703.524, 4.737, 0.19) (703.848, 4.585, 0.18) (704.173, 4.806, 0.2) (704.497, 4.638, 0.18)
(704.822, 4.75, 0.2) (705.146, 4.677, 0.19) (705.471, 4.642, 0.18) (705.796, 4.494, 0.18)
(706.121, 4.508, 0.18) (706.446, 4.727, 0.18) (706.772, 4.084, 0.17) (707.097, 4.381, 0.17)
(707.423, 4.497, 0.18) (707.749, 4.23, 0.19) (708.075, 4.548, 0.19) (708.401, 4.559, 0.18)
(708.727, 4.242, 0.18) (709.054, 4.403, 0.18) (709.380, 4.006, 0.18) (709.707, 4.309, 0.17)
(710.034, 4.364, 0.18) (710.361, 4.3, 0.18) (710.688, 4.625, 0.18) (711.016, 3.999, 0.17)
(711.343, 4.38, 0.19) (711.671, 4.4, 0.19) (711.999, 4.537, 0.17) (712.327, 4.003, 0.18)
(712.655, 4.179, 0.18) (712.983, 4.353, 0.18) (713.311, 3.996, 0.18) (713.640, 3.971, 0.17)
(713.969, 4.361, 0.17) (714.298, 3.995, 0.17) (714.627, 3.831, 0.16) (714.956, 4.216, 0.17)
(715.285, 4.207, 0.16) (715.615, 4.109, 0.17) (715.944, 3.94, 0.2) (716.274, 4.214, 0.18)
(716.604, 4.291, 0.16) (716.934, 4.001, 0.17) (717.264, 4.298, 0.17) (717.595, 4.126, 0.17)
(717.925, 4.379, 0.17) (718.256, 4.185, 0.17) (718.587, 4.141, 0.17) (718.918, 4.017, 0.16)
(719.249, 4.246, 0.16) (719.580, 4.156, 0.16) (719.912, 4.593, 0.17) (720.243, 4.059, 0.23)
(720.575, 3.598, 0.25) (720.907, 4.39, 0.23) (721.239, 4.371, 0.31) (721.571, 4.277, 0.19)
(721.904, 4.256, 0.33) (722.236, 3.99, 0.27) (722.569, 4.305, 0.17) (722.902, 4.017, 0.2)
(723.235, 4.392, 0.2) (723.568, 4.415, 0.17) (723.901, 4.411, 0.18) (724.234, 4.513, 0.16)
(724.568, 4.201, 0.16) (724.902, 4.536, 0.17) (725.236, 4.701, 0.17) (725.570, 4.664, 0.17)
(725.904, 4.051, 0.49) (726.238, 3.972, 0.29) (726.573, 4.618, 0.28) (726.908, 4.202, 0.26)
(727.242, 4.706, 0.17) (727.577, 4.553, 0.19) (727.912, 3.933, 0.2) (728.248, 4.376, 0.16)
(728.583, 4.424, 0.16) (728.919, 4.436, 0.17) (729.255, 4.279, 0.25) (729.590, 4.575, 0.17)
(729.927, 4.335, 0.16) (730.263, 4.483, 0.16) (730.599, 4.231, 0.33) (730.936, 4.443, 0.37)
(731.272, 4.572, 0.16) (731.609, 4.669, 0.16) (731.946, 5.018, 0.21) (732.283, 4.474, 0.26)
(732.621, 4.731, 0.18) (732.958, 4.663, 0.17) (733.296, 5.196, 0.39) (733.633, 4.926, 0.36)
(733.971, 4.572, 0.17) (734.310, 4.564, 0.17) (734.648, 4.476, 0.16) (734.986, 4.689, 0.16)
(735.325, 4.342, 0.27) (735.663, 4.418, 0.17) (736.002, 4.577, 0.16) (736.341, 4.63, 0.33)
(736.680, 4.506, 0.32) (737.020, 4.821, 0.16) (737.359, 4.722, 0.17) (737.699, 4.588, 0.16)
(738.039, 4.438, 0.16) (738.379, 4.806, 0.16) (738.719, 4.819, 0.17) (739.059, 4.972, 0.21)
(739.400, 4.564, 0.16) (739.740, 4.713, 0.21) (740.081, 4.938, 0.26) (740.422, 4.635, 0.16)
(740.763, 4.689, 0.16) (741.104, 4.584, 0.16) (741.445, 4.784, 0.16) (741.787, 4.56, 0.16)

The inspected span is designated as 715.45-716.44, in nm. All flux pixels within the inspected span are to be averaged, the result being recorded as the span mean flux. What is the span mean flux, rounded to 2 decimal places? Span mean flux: 4.09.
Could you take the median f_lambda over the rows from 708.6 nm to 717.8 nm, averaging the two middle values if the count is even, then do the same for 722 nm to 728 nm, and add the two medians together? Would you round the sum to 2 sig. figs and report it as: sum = 8.6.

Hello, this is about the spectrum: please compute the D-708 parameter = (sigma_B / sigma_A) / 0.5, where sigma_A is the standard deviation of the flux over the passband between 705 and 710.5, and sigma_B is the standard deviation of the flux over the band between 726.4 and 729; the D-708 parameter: 2.4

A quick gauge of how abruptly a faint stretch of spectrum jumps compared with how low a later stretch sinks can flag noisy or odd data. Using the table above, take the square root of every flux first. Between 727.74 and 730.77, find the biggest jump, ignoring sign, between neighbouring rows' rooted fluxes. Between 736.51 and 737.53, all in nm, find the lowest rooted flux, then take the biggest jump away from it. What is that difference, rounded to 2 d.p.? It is 2.01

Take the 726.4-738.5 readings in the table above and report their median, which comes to 4.57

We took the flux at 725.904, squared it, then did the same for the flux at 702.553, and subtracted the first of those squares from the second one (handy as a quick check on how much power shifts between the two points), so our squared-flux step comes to 4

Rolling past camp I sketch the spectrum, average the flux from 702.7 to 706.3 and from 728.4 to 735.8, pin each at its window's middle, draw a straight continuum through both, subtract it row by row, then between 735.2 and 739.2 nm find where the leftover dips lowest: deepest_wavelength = 735.325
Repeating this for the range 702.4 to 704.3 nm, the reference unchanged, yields 702.553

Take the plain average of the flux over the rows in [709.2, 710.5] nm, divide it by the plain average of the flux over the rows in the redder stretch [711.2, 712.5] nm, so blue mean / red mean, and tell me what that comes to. 0.98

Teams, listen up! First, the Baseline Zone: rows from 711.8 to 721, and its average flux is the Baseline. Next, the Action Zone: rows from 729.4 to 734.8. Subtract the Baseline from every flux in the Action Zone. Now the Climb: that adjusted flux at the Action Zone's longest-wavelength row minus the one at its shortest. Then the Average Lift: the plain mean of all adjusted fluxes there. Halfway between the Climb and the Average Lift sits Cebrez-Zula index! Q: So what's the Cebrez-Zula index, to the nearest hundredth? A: 0.18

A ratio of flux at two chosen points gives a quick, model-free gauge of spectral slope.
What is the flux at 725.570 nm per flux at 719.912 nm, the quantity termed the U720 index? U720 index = 1.02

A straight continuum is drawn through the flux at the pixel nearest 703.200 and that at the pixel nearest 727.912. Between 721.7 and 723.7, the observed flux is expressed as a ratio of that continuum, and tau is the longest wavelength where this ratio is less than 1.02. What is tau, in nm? 722.902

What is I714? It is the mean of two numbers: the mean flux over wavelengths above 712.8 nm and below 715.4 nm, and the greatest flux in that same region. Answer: 4.24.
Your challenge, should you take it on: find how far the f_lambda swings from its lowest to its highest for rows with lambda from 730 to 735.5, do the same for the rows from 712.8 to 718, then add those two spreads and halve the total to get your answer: 0.76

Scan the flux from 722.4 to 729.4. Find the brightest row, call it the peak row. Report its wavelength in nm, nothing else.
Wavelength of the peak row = 727.242 nm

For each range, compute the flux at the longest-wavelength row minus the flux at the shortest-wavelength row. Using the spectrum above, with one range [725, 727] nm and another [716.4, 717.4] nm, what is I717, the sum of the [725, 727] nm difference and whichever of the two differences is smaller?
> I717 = -1.0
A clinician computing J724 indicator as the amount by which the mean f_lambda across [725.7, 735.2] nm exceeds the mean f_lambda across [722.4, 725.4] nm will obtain 0.12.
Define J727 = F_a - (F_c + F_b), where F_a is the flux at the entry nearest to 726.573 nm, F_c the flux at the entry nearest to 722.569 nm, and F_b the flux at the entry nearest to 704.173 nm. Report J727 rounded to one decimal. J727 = -4.5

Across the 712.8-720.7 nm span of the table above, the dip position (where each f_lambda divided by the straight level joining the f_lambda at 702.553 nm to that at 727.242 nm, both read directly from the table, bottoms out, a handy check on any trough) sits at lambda 720.575 nm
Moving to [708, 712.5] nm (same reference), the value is 712.327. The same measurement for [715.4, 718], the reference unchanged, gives 715.944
